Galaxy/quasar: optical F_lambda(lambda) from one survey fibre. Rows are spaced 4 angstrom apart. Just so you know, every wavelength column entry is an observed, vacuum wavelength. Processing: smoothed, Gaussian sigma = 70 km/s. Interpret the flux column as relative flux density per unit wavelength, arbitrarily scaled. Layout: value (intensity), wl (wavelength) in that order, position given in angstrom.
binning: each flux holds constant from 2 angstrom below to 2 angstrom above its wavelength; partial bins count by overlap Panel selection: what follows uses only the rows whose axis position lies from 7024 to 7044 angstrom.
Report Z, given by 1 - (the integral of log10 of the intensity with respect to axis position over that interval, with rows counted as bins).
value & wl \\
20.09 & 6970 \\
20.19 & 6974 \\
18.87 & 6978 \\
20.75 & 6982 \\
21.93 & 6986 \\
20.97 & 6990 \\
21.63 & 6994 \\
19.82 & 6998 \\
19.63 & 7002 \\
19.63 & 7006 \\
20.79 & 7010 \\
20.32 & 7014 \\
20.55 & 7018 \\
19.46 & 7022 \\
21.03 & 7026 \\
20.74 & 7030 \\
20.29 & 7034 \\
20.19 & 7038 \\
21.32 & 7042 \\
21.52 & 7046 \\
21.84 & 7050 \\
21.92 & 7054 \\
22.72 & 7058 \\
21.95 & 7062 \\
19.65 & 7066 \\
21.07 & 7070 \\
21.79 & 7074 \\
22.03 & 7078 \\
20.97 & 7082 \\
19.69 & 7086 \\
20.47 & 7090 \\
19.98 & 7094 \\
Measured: -25.3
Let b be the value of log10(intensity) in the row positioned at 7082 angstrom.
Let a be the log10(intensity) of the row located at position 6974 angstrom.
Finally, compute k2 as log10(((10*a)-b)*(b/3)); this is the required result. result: 0.713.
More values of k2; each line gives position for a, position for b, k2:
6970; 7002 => 0.704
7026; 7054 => 0.725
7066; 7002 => 0.700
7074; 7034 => 0.721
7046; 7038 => 0.719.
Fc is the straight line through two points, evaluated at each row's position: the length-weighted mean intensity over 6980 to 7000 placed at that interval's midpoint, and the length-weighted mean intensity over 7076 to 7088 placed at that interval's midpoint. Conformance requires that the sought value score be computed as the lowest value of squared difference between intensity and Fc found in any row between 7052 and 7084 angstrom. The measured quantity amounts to 0.0054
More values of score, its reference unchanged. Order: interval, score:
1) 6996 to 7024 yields 0.0413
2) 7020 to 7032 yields 0.0034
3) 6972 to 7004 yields 0.0025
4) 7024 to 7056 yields 0.0034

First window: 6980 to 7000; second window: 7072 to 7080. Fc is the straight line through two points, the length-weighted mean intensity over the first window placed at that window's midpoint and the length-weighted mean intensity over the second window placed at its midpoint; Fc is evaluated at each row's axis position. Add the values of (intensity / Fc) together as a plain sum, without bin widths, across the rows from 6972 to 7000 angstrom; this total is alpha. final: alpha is 6.87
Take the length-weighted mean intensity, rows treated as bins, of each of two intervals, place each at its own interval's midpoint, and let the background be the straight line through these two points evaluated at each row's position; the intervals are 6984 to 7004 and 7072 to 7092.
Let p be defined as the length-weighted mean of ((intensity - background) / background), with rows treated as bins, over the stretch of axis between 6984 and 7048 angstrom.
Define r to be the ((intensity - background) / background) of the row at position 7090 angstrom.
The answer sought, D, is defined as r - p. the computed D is -0.015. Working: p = -0.0111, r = -0.026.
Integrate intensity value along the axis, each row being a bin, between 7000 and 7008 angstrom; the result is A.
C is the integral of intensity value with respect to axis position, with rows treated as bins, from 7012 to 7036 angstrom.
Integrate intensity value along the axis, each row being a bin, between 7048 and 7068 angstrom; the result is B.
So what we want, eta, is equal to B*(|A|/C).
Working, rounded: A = 157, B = 432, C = 490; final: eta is 139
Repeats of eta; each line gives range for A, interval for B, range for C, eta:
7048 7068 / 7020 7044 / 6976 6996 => 511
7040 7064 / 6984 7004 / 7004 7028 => 448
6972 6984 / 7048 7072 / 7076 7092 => 372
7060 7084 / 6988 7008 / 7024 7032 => 1241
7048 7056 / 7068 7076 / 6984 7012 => 52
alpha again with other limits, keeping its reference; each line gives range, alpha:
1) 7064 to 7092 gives 6.64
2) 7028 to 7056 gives 6.86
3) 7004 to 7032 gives 6.69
